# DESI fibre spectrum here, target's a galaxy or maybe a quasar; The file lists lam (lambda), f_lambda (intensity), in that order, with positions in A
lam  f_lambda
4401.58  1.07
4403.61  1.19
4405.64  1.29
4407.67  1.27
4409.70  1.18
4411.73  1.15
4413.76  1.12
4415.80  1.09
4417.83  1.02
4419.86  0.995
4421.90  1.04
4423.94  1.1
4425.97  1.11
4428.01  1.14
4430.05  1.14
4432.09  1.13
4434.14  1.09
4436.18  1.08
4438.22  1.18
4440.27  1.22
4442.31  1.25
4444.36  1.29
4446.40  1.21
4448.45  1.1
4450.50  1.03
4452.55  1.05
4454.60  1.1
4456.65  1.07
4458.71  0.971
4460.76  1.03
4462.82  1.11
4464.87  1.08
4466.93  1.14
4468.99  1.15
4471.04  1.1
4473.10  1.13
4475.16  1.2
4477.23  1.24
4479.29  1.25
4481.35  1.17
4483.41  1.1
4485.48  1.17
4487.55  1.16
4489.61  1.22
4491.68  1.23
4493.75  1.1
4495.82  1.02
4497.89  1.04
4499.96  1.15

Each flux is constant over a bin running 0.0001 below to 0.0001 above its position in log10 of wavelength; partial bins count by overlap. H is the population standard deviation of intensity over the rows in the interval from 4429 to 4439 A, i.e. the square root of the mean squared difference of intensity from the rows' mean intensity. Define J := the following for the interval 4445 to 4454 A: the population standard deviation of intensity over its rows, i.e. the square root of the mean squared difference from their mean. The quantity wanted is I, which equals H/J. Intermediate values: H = 0.036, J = 0.070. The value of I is 0.5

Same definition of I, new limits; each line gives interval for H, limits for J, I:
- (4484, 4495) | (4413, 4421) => 0.9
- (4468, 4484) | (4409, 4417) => 1.6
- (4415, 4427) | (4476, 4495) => 0.8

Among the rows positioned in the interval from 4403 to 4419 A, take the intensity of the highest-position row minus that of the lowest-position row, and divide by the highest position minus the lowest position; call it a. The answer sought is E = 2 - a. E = 2.01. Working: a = -0.012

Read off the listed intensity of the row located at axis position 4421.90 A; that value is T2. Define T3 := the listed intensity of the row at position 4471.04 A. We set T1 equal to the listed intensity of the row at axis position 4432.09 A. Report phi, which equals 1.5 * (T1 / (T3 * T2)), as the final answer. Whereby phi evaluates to 1.48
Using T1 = 1.13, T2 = 1.04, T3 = 1.1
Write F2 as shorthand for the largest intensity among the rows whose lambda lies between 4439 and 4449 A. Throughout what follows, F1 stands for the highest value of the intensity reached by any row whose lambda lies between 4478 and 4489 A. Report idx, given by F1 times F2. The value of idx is 1.61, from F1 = 1.25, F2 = 1.29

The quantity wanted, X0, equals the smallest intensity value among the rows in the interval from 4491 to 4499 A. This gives 1.02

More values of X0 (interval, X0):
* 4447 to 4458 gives 1.03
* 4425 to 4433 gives 1.11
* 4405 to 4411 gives 1.18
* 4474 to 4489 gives 1.1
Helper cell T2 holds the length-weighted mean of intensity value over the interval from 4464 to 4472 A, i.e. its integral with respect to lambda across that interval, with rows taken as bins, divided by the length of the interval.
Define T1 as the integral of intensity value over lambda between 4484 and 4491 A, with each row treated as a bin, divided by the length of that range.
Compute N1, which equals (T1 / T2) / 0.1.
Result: 10.5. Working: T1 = 1.180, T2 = 1.12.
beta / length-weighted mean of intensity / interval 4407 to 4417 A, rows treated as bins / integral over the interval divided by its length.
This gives 1.16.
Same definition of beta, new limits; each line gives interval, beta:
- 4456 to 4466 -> 1.05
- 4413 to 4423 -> 1.05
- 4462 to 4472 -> 1.12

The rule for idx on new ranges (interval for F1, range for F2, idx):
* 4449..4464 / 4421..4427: 1.23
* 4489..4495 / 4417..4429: 1.40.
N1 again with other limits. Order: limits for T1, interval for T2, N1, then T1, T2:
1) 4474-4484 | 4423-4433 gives 10.6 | 1.195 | 1.12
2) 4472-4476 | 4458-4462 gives 11.5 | 1.162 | 1.01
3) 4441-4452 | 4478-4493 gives 9.9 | 1.172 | 1.19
